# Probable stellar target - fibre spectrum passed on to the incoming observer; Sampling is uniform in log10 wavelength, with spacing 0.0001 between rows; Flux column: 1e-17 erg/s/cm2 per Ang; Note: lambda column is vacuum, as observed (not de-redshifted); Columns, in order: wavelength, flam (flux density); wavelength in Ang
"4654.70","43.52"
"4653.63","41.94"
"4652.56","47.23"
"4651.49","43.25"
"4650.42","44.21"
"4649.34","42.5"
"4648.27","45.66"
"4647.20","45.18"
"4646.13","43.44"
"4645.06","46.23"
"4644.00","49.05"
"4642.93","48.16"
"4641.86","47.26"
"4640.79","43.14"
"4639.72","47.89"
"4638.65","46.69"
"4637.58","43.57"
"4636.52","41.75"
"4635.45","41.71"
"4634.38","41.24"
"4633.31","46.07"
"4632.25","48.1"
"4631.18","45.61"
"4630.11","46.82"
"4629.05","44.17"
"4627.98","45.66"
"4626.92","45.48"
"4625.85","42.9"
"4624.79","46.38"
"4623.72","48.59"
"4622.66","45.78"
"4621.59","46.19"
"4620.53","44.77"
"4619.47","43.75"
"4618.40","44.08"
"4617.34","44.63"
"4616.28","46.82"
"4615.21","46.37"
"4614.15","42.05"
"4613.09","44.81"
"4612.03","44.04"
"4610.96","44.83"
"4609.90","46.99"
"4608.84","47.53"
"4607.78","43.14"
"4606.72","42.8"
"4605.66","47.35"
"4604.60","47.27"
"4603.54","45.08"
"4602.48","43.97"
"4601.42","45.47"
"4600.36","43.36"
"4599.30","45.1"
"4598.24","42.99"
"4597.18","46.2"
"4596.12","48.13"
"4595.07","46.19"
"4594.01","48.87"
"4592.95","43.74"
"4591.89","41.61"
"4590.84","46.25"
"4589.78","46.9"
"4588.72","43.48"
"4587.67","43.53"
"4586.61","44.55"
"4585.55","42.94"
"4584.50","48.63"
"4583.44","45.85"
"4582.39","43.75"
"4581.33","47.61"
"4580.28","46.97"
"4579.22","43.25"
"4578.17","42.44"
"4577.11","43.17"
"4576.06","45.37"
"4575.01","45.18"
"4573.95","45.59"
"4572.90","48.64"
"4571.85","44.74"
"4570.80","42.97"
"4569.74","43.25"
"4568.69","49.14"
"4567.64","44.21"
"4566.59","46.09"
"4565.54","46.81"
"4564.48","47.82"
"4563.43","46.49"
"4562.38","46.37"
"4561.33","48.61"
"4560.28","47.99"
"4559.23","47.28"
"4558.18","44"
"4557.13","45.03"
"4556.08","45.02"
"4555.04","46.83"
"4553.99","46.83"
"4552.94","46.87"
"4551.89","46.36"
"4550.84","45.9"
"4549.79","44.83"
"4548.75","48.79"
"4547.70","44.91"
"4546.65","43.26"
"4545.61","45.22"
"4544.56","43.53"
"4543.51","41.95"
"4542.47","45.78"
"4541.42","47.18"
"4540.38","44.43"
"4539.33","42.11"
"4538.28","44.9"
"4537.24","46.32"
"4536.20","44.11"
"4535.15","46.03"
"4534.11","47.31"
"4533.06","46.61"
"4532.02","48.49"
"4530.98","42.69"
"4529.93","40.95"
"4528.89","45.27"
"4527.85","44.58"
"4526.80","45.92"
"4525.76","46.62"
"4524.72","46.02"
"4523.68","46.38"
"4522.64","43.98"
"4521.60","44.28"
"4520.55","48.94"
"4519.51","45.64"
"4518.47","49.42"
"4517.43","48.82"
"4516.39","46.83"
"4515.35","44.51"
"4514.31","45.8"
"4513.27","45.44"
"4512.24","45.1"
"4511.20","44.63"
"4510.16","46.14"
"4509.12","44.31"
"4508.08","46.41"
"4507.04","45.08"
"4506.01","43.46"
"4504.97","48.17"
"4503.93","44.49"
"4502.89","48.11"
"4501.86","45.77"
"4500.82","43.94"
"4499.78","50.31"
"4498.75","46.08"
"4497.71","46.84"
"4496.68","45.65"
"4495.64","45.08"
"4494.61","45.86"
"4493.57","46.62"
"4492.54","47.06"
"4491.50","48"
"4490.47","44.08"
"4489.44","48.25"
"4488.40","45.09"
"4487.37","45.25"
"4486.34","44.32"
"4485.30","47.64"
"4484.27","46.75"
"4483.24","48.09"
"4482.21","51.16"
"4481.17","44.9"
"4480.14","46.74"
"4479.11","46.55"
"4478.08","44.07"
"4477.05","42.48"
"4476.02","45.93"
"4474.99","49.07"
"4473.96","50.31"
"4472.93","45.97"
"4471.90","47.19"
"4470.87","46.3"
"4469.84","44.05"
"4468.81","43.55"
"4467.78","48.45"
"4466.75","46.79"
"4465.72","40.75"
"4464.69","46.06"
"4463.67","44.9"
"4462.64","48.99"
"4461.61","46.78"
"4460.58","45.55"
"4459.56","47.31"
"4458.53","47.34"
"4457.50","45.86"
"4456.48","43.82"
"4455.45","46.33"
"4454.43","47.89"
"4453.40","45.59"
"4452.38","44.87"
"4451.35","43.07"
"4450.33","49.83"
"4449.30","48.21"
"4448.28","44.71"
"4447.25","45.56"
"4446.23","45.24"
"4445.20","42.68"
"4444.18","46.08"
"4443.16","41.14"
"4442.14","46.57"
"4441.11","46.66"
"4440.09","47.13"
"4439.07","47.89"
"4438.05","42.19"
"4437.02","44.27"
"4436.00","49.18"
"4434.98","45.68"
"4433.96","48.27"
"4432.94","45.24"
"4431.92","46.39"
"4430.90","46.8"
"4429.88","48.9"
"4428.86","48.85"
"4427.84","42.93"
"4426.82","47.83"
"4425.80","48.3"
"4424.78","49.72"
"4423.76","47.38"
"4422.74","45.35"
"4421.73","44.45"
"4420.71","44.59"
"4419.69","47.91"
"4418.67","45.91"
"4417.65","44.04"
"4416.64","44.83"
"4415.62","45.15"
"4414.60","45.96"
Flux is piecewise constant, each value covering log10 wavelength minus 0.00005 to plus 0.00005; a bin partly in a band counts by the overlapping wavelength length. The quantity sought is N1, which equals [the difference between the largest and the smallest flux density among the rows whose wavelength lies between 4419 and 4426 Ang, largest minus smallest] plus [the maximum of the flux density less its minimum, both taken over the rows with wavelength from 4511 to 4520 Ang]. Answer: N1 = 10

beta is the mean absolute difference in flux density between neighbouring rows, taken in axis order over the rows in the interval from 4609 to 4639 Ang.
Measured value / 1.80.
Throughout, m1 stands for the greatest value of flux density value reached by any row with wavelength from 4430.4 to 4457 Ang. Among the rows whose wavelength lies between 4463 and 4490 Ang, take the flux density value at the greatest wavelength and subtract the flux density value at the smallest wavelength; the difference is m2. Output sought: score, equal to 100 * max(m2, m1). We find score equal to 4983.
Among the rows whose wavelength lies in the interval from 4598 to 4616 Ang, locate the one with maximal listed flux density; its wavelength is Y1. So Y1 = 4608.84 Ang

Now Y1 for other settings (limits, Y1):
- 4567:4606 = 4568.69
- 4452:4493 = 4482.21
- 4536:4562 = 4548.75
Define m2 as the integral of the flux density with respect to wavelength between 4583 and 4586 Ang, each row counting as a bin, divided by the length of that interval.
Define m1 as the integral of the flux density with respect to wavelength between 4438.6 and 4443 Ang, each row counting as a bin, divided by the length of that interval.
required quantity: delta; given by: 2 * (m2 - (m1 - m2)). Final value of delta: 90.4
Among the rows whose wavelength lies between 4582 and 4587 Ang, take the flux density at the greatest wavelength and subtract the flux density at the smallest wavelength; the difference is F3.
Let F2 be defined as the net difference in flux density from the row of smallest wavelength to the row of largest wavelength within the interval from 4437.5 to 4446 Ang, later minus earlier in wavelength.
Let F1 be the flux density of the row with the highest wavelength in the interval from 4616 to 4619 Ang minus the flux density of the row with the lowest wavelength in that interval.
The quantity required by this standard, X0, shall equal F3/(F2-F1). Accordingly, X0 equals 0.2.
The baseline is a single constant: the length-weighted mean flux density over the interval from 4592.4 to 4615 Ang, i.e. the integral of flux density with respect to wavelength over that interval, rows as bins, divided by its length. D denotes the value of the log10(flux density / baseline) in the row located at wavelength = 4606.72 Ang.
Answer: -0.024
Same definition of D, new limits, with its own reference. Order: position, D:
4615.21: 0.011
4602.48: -0.012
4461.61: 0.014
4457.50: 0.006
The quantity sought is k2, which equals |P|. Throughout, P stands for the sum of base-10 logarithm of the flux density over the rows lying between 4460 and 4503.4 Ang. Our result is 70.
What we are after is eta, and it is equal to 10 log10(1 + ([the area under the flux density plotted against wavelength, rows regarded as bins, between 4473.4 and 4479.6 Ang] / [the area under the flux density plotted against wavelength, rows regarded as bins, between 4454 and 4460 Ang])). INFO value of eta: 3.08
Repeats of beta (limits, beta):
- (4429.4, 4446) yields 2.70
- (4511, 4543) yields 1.87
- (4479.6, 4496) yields 2.13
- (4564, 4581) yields 2.10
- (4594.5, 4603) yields 2.08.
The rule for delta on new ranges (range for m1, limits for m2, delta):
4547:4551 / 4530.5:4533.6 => 92.0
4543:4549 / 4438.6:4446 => 93.0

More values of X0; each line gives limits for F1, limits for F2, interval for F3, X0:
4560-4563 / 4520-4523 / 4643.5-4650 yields 2.0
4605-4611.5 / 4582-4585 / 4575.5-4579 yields -0.4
